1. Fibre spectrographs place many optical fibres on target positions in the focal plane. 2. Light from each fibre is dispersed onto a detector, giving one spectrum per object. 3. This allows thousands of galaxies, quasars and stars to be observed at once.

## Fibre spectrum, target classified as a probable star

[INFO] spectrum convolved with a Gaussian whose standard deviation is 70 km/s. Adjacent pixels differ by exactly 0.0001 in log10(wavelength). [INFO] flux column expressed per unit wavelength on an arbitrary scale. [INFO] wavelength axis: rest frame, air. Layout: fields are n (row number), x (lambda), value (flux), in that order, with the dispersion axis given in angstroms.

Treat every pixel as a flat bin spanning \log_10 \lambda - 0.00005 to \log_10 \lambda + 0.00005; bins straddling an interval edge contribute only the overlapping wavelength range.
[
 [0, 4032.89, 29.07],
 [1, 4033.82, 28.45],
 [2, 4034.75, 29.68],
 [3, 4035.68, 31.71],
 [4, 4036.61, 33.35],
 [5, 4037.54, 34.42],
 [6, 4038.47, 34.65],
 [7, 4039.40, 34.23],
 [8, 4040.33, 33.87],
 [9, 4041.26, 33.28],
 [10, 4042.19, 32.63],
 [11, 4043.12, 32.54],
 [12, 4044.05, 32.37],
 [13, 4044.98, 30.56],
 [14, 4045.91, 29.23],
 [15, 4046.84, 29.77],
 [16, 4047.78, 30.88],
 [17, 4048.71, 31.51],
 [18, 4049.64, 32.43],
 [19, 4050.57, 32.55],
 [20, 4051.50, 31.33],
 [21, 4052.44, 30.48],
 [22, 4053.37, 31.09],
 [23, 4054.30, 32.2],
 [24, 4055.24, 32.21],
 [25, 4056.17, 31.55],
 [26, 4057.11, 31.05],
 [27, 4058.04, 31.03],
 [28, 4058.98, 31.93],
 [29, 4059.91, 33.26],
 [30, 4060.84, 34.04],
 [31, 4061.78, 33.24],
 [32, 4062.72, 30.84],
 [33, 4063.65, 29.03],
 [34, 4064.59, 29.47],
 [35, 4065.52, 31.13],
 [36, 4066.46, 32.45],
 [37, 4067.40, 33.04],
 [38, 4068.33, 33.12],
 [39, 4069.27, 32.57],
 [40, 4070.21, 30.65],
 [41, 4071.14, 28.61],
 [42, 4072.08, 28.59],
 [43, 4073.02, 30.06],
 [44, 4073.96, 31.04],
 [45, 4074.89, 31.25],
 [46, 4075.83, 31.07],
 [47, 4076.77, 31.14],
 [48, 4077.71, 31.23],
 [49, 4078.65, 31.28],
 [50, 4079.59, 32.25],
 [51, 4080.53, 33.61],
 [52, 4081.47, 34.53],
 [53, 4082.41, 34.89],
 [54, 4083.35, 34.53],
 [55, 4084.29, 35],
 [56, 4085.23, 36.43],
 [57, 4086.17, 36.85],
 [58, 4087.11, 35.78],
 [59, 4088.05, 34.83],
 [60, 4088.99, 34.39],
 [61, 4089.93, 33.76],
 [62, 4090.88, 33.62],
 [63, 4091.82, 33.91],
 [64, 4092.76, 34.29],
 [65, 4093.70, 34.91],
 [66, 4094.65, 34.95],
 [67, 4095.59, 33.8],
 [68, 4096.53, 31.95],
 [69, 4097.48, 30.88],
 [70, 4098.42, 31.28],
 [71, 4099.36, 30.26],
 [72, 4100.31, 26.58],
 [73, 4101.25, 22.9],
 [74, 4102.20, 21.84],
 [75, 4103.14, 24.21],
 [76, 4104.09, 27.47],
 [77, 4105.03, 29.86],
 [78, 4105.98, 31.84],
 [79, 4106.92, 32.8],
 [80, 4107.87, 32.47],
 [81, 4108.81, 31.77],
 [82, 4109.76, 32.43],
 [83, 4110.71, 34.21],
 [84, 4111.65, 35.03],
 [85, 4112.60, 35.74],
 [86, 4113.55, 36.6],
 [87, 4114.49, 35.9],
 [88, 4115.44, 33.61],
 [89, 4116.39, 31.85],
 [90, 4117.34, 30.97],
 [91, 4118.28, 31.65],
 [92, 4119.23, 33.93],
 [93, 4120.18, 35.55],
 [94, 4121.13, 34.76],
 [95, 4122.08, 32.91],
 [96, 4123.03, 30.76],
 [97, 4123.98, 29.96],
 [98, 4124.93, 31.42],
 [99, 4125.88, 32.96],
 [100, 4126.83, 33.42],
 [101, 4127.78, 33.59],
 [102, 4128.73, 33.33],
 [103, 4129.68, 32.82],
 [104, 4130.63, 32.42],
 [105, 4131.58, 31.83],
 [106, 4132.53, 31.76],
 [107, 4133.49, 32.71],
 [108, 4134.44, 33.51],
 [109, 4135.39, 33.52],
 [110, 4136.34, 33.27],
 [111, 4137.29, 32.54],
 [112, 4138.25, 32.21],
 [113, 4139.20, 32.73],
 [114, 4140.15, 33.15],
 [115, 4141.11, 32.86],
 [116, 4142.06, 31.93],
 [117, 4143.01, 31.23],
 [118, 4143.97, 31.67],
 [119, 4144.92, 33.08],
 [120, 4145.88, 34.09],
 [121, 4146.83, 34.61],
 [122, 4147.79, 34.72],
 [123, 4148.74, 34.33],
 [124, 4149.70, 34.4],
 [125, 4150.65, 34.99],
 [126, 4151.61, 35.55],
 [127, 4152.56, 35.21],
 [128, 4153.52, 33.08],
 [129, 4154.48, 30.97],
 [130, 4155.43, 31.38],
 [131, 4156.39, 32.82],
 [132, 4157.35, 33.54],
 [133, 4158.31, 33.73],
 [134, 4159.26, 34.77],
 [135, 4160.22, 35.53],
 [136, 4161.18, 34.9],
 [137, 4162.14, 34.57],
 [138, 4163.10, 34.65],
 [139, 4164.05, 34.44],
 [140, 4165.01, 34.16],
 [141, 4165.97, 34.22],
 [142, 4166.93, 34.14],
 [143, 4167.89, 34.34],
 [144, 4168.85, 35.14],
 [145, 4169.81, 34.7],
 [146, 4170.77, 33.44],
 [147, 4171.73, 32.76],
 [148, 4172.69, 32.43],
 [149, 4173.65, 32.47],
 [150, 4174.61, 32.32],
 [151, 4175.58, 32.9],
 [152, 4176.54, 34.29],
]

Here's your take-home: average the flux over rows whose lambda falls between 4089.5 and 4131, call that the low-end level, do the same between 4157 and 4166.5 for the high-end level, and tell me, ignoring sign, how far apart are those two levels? 2.4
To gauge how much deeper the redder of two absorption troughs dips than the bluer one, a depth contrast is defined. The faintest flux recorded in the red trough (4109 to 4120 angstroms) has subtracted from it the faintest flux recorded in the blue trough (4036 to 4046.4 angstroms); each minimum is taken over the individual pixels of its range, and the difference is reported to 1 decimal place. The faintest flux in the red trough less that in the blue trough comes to 1.7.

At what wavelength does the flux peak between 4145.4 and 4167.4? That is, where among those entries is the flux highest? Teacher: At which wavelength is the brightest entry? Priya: 4151.61 angstroms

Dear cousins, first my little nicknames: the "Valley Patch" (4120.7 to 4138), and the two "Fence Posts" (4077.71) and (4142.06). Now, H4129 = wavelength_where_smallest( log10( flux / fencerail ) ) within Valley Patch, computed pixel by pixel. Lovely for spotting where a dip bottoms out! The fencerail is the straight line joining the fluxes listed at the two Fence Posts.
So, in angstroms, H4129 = 4123.98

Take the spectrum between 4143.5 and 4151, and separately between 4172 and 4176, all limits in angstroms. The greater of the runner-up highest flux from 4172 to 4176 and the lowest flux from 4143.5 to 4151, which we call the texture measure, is 32.5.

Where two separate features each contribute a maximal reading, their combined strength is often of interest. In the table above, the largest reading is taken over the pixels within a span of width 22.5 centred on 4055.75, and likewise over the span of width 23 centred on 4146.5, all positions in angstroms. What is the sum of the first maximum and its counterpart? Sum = 69.6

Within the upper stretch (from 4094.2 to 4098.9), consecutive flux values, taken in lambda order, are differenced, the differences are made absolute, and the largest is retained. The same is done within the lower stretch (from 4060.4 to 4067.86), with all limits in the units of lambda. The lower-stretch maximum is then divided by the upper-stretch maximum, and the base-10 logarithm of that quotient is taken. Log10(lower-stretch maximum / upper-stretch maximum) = 0.11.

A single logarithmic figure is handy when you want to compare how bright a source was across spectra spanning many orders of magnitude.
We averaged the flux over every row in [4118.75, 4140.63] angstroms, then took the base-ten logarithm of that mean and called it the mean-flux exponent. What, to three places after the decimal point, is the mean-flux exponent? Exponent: 1.516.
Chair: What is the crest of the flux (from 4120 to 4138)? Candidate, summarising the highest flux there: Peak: 35.55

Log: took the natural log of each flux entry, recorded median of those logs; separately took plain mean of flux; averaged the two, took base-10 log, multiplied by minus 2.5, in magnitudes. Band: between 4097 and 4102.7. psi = -2.96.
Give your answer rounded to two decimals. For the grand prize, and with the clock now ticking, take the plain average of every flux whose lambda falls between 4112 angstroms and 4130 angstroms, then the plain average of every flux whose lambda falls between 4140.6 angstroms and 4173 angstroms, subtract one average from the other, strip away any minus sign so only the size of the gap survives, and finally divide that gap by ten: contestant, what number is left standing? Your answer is 0.05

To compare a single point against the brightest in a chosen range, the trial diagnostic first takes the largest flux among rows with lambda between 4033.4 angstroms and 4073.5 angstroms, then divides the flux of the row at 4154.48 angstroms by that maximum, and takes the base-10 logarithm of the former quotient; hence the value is -0.049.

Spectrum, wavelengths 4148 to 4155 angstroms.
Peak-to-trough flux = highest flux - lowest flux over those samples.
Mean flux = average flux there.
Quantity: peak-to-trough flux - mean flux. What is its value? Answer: -29.5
